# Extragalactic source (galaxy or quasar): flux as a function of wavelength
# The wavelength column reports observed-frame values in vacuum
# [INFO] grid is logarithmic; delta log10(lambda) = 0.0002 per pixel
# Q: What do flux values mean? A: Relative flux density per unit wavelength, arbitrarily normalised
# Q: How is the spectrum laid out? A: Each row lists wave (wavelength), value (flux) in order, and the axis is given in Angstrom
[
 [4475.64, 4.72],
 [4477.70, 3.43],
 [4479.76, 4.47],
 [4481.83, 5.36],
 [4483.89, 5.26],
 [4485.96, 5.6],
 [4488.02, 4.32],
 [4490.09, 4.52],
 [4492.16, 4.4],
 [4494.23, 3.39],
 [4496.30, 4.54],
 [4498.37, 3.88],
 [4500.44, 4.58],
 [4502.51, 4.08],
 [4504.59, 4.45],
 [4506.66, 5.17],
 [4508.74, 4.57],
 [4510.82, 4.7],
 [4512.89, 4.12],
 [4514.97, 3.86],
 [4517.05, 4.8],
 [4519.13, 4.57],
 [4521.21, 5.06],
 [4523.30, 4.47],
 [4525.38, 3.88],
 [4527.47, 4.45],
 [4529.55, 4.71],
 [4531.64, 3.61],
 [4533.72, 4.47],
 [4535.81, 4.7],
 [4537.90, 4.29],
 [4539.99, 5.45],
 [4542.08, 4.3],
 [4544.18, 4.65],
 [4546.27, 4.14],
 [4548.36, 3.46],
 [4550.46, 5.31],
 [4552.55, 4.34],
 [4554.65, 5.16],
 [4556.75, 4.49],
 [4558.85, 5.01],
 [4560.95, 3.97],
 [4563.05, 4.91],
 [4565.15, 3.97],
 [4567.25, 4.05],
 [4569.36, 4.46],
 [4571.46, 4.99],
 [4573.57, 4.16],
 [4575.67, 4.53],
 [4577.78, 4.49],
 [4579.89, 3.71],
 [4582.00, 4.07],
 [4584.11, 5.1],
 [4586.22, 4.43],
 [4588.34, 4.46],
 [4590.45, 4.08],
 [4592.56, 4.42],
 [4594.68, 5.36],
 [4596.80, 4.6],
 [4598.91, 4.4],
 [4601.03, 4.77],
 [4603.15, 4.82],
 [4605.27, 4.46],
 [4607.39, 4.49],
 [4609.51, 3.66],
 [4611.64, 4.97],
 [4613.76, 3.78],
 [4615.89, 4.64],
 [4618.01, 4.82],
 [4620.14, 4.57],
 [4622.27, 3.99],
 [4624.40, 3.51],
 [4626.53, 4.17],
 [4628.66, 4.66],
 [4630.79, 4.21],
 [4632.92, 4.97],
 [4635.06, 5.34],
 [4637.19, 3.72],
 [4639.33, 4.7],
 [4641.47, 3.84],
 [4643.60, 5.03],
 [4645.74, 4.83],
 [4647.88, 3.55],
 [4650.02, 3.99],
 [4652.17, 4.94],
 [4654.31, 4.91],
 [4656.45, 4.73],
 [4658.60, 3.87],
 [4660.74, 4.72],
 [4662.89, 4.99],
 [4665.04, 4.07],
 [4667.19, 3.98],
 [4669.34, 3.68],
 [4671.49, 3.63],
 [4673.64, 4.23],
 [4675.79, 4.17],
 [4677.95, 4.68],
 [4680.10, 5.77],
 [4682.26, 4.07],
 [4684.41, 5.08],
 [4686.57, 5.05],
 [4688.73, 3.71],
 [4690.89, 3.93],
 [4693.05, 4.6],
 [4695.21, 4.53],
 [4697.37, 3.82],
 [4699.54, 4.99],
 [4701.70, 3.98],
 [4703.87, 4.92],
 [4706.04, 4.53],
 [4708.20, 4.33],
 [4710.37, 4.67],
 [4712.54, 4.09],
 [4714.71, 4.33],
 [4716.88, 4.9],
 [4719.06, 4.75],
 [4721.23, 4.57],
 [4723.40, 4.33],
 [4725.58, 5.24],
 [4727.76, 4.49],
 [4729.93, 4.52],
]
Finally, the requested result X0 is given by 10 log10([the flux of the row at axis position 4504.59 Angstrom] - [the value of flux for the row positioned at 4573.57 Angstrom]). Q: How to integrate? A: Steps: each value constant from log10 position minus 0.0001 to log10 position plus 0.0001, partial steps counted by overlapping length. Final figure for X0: -5.4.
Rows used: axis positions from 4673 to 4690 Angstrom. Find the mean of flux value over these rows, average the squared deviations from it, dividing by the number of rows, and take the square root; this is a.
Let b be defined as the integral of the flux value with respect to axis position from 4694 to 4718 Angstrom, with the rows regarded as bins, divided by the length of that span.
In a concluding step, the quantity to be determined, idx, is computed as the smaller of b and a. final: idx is 0.63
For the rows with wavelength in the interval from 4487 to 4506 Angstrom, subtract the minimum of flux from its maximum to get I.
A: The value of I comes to 1.2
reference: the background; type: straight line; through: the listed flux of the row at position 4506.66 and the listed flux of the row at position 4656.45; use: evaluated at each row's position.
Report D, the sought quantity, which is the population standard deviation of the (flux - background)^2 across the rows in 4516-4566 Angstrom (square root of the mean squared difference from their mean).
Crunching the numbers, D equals 0.67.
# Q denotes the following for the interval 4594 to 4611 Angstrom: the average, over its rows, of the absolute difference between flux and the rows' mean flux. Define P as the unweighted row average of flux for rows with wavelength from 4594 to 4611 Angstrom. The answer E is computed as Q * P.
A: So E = 1.45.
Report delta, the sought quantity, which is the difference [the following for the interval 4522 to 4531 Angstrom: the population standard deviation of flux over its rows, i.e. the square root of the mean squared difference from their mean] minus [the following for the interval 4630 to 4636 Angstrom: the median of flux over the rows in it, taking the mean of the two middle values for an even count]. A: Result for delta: -4.7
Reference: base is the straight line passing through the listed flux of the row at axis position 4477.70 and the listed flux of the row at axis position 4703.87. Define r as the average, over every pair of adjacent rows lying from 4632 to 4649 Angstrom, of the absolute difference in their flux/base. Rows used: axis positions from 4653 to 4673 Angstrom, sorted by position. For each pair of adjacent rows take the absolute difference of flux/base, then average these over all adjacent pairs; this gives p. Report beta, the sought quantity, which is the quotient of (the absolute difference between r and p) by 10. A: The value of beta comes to 0.011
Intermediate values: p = 0.096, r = 0.207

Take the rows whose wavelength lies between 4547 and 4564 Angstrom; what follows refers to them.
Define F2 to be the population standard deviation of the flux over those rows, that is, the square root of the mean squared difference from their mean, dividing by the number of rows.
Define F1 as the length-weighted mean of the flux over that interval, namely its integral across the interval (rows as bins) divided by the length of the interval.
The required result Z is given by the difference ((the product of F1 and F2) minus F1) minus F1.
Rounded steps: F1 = 4.57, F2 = 0.60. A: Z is -6.4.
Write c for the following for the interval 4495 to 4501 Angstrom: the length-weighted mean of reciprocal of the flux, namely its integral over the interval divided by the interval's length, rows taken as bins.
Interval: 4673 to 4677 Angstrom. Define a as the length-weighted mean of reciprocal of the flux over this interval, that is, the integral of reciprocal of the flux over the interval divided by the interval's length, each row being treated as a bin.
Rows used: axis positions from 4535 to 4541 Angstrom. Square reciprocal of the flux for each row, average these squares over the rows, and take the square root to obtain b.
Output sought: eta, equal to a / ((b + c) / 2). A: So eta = 1.06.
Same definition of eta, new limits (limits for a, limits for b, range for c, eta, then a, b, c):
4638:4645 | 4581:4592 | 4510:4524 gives 1.00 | 0.225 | 0.23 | 0.223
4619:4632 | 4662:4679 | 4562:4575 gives 1.02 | 0.240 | 0.24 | 0.228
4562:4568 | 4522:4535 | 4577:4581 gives 0.96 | 0.234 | 0.24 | 0.248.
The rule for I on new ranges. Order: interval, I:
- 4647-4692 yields 2.2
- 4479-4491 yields 1.3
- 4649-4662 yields 1.1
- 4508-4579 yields 2.0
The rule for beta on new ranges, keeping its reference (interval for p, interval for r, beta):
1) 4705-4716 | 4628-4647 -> 0.011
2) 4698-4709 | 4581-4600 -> 0.000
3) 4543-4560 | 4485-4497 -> 0.001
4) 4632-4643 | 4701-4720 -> 0.013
